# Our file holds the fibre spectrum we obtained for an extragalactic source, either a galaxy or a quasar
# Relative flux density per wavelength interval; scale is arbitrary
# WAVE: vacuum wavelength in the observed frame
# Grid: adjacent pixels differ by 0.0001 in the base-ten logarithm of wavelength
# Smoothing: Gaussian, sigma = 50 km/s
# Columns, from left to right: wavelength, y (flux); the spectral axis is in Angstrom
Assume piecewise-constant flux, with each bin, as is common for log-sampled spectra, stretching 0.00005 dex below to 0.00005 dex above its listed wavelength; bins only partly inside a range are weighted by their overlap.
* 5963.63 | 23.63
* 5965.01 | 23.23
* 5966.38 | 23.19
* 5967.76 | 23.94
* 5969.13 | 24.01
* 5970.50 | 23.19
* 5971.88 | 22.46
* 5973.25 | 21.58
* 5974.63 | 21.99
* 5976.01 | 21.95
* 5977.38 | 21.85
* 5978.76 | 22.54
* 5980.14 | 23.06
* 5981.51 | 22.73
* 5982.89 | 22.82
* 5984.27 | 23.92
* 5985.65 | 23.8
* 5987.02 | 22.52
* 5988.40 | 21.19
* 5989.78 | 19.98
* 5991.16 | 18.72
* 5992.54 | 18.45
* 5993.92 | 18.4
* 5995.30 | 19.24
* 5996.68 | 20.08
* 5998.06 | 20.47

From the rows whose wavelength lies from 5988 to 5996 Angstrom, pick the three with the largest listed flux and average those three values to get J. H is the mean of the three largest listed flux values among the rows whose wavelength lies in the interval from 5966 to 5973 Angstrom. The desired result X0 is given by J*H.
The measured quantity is 478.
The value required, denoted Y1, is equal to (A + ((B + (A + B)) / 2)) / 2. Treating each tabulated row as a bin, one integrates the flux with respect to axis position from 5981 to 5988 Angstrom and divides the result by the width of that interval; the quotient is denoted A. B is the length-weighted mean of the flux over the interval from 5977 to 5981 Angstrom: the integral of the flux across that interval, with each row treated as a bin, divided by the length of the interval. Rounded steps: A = 23.1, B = 22.5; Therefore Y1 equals 28.6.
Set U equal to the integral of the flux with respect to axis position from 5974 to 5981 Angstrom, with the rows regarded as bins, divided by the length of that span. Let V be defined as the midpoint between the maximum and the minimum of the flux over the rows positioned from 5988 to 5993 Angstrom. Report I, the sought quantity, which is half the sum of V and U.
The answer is 21.1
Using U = 22.3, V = 19.8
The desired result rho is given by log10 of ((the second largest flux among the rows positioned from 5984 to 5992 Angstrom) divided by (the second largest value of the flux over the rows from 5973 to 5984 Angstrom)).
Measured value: 0.02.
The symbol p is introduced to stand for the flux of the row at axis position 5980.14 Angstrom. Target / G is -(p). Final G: -23.1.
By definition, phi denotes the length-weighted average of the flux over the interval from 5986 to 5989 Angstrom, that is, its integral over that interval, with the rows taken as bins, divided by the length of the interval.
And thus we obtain 22.1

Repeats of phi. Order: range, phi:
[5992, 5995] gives 18.5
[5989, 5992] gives 19.3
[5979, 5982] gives 22.9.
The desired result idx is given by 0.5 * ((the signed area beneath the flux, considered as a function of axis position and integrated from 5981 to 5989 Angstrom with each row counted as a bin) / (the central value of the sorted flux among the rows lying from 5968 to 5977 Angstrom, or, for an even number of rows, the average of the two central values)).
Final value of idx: 4.11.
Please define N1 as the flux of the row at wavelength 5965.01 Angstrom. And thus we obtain 23.23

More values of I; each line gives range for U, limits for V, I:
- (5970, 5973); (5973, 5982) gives 22.5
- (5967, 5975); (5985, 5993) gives 22.0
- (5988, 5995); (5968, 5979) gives 21.0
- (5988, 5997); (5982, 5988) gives 21.3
